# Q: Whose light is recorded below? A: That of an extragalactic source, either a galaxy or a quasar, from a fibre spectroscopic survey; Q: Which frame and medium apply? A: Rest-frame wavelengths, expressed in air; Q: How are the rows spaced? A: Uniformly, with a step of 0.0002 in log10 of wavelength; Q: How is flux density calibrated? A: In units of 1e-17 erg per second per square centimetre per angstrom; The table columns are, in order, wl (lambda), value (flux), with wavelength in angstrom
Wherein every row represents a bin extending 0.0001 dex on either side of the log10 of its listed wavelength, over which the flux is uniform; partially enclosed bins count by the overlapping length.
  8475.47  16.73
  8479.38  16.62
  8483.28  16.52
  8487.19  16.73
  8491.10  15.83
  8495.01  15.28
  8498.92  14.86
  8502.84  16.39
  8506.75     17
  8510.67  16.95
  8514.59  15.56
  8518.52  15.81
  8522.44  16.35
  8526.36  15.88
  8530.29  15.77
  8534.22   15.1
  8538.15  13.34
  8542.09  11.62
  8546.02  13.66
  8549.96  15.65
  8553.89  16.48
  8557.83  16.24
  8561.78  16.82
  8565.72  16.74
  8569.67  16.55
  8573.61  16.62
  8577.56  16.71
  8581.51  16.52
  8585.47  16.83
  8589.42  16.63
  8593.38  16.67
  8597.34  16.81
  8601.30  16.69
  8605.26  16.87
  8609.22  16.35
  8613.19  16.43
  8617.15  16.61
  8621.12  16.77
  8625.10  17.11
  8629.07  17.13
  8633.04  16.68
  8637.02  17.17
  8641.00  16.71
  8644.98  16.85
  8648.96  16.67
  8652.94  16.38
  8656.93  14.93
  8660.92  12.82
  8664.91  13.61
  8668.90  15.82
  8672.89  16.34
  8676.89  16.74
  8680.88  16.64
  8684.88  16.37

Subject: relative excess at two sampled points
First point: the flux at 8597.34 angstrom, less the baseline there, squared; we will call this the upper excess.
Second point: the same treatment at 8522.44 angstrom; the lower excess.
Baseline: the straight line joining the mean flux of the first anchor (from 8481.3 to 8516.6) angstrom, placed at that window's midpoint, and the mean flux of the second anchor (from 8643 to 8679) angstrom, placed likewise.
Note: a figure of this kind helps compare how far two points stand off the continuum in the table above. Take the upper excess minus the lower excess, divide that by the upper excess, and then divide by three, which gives 0.303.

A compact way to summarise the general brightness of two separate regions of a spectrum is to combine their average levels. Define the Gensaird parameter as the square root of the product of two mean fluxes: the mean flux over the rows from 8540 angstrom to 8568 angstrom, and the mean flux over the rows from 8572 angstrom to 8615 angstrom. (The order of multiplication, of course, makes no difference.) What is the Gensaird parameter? 16.0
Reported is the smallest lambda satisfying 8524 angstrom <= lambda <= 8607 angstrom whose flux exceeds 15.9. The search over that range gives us 8553.89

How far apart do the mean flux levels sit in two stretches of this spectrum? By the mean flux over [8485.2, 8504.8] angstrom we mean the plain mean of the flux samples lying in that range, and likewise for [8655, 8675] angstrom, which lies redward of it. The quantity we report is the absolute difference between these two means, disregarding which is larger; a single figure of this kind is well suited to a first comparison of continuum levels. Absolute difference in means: 1.1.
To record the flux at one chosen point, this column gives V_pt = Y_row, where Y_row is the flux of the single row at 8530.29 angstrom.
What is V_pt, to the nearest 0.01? 15.77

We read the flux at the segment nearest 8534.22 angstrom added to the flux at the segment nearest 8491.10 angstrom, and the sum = 31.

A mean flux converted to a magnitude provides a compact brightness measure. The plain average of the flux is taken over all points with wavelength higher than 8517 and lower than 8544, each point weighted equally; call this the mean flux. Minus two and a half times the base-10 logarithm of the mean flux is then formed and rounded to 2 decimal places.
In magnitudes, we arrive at -2.93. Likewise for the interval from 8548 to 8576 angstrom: -3.04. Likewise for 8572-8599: -3.06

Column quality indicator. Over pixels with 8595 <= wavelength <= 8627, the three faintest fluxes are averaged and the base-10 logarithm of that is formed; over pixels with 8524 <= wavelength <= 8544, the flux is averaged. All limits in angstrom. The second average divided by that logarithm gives 11.8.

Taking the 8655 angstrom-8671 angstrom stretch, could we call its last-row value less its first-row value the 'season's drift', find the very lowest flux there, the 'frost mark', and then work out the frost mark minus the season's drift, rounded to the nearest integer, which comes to 12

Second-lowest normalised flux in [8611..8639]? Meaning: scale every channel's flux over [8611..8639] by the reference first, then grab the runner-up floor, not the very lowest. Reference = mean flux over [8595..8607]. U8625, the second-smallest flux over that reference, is 0.99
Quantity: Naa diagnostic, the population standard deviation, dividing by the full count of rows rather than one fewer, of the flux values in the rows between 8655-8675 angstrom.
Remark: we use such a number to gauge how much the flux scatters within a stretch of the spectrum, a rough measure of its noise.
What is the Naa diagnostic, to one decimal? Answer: 1.3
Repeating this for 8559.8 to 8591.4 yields 0.1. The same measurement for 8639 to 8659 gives 0.7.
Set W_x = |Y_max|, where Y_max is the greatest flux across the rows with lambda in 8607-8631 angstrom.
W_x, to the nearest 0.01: 17.13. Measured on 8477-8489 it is 16.73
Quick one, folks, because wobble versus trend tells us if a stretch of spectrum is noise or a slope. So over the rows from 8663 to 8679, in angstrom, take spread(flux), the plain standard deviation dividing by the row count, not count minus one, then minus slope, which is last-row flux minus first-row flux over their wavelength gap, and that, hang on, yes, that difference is 0.95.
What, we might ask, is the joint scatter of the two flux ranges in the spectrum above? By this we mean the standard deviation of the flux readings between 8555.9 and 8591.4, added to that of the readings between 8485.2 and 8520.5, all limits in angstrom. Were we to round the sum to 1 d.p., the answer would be 0.9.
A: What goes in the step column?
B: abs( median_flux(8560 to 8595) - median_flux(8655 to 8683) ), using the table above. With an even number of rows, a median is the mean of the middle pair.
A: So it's 0.85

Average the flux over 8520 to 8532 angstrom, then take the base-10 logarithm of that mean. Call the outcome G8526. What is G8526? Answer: 1.20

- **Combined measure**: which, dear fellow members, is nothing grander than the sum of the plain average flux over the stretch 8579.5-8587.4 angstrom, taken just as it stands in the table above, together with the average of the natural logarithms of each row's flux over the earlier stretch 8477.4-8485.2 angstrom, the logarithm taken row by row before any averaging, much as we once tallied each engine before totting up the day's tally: 19.5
